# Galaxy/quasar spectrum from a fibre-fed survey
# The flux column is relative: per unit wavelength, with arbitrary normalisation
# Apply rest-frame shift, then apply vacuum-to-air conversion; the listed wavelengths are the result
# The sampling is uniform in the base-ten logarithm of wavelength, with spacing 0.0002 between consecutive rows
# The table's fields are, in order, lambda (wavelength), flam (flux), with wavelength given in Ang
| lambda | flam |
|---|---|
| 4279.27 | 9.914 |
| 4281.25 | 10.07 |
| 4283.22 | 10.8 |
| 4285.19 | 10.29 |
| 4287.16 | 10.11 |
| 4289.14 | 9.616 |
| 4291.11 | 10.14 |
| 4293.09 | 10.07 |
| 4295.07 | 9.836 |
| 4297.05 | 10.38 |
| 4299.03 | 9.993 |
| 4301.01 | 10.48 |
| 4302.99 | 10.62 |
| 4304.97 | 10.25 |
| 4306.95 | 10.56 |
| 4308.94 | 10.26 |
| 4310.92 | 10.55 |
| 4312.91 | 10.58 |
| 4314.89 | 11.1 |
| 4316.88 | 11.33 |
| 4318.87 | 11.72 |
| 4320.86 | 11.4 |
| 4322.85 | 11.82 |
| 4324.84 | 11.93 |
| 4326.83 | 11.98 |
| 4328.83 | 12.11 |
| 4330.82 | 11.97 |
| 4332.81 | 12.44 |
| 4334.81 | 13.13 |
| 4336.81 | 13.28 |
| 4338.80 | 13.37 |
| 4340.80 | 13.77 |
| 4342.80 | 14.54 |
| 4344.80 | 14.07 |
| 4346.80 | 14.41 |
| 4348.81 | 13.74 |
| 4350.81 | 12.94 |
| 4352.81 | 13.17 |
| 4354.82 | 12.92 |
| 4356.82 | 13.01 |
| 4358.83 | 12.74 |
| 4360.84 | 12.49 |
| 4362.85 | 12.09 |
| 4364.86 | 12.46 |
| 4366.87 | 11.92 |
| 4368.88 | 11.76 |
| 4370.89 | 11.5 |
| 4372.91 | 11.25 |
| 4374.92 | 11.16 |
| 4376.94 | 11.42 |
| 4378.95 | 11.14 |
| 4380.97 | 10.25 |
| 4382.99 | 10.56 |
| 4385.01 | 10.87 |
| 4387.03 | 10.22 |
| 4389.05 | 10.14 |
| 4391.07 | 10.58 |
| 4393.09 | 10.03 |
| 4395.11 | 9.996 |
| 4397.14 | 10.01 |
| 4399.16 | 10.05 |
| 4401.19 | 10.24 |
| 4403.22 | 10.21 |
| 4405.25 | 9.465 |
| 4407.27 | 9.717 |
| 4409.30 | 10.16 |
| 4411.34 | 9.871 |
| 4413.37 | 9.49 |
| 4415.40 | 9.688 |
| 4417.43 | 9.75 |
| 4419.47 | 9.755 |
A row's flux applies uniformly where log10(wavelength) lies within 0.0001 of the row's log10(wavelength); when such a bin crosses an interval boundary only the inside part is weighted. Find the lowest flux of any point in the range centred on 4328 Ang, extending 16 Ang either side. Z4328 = 10.58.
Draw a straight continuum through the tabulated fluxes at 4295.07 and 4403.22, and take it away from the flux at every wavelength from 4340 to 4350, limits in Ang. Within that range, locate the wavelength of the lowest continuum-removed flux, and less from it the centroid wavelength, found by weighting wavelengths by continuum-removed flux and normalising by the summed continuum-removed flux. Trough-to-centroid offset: 4.0 Ang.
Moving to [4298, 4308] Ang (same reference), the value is -4.6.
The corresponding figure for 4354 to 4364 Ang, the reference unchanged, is 4.4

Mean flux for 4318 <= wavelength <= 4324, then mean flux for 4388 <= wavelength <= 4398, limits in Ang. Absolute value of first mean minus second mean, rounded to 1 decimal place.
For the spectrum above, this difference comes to 1.5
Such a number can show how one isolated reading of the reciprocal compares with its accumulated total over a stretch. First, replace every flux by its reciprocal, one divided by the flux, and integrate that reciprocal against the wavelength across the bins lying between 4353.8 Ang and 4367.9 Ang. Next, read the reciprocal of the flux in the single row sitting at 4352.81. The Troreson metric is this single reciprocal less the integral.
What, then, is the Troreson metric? -1.05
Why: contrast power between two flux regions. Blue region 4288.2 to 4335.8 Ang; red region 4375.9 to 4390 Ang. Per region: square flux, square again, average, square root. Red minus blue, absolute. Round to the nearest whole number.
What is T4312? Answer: 10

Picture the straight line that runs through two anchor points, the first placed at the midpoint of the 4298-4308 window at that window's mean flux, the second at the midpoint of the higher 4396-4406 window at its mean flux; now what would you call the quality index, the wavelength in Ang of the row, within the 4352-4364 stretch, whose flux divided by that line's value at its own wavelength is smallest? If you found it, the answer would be 4362.85 Ang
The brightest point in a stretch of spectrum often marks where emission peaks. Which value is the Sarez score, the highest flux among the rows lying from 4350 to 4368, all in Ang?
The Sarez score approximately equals 13.17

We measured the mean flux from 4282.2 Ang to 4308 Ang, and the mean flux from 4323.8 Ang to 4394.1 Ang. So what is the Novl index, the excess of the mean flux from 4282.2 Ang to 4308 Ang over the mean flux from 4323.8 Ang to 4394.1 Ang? -2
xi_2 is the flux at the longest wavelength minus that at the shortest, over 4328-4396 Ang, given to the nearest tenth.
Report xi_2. -2.1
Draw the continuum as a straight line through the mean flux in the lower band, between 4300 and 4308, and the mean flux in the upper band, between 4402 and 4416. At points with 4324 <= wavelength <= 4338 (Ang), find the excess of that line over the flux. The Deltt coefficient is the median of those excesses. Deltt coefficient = -1.8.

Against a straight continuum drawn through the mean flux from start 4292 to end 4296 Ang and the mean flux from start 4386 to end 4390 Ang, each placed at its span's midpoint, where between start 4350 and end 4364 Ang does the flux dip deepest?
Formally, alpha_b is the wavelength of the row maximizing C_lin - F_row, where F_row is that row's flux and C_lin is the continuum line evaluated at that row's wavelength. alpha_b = 4362.85 Ang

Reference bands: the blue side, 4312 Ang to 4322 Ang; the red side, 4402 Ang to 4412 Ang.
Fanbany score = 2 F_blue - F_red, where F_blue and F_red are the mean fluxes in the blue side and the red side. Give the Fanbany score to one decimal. 12.6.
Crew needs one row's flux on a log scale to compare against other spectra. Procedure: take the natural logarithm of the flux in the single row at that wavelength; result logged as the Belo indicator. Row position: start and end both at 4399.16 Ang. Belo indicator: 2.31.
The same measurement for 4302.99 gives 2.36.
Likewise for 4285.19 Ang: 2.33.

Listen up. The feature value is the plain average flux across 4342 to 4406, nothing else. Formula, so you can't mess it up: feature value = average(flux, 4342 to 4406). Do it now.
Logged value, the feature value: 11.6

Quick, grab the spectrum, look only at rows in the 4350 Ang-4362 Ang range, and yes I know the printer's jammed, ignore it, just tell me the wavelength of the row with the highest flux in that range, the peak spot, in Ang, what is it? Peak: 4352.81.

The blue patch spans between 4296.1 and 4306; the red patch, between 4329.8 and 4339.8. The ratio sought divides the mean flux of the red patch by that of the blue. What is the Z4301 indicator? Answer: 1.24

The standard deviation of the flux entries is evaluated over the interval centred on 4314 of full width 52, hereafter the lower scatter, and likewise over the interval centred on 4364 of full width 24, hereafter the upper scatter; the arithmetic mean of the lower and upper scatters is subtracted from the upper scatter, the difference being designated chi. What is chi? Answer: -0.2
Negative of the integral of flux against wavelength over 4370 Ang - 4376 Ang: -68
